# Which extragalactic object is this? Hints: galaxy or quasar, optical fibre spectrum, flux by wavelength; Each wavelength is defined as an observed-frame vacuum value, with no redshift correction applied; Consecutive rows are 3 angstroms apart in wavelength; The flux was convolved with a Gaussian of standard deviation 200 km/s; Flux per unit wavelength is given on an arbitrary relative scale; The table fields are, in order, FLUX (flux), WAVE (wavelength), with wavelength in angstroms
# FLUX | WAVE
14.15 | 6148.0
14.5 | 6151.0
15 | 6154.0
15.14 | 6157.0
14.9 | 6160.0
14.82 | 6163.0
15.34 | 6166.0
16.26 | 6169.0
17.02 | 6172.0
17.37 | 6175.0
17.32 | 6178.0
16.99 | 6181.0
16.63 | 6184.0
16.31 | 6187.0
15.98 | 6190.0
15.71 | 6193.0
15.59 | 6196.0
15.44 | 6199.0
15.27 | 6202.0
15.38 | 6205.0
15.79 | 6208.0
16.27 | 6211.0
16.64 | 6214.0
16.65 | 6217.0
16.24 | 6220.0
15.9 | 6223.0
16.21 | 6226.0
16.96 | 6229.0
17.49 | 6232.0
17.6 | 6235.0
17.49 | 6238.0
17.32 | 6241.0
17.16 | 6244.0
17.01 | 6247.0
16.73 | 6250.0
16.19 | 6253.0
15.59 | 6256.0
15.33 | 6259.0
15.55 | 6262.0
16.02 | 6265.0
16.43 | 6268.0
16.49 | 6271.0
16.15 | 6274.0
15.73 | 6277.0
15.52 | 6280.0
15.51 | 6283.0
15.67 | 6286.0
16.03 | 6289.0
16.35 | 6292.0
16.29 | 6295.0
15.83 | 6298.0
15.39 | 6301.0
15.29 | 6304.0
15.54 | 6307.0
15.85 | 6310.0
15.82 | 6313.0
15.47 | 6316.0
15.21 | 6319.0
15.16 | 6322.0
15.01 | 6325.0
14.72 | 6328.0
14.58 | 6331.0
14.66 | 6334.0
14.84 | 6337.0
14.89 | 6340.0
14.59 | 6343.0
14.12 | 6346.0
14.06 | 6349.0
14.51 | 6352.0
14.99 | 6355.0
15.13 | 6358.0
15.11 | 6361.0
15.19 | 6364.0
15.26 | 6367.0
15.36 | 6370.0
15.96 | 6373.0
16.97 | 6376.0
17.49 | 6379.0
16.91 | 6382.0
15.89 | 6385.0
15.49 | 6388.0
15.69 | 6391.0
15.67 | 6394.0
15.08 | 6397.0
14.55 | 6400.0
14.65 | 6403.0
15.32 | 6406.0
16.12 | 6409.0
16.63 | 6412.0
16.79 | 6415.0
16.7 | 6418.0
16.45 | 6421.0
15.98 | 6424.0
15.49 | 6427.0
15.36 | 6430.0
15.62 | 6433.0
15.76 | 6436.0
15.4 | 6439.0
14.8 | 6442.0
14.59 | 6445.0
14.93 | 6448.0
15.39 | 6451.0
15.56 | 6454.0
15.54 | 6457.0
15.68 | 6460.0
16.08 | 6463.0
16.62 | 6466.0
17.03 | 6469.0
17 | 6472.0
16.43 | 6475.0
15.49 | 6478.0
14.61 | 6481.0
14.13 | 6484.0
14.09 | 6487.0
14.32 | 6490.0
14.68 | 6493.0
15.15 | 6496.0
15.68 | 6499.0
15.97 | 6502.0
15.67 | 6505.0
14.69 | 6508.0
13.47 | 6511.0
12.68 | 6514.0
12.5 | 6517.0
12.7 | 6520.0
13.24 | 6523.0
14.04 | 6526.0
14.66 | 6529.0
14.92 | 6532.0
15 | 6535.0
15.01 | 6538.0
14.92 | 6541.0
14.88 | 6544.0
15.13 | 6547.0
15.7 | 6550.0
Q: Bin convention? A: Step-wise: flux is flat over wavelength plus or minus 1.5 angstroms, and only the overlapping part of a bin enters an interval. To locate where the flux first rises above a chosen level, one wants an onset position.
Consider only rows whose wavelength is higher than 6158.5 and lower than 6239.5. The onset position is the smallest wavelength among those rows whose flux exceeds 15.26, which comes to 6166.0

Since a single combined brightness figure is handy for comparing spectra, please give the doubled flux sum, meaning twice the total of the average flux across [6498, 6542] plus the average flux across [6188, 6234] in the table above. 60.9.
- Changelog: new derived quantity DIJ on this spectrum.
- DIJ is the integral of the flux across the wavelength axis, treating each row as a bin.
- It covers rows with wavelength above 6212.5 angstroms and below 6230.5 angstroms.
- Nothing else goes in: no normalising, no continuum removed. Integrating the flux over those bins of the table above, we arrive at 296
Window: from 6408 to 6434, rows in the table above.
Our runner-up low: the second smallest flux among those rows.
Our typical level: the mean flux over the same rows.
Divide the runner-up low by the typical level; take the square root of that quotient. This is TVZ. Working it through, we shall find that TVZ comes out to 0.980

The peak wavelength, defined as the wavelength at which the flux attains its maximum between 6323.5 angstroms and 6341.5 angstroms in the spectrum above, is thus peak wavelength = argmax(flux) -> 6325.0 angstroms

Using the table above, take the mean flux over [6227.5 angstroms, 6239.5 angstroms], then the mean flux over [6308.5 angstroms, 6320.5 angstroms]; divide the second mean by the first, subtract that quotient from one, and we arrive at 0.103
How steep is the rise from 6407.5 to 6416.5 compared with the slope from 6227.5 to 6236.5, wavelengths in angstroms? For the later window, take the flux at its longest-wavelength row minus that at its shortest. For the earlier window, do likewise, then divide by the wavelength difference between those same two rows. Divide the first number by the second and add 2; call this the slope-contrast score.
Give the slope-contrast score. 8.3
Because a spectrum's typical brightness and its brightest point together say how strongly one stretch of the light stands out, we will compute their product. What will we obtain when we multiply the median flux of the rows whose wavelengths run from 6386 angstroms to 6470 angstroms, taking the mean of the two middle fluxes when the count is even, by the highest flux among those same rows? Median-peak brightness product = 265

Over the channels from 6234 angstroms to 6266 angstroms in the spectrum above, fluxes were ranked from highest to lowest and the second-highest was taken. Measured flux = 17.49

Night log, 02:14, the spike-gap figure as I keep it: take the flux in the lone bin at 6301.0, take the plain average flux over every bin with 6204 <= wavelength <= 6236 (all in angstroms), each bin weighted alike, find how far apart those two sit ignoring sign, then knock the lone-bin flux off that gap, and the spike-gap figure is -14.31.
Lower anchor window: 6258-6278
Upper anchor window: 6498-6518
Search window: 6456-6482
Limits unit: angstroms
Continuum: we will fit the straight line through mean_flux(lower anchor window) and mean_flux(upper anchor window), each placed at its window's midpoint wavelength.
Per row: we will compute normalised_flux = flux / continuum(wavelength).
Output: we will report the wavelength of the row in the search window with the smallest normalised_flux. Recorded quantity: 6481.0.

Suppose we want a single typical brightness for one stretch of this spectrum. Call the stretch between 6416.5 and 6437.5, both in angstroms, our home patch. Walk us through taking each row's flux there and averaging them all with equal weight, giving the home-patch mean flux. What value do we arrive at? 15.9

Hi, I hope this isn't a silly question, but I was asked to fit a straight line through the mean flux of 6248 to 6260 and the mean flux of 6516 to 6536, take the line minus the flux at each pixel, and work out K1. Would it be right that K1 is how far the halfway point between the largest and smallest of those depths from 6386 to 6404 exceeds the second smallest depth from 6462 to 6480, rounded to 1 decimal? 2.5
